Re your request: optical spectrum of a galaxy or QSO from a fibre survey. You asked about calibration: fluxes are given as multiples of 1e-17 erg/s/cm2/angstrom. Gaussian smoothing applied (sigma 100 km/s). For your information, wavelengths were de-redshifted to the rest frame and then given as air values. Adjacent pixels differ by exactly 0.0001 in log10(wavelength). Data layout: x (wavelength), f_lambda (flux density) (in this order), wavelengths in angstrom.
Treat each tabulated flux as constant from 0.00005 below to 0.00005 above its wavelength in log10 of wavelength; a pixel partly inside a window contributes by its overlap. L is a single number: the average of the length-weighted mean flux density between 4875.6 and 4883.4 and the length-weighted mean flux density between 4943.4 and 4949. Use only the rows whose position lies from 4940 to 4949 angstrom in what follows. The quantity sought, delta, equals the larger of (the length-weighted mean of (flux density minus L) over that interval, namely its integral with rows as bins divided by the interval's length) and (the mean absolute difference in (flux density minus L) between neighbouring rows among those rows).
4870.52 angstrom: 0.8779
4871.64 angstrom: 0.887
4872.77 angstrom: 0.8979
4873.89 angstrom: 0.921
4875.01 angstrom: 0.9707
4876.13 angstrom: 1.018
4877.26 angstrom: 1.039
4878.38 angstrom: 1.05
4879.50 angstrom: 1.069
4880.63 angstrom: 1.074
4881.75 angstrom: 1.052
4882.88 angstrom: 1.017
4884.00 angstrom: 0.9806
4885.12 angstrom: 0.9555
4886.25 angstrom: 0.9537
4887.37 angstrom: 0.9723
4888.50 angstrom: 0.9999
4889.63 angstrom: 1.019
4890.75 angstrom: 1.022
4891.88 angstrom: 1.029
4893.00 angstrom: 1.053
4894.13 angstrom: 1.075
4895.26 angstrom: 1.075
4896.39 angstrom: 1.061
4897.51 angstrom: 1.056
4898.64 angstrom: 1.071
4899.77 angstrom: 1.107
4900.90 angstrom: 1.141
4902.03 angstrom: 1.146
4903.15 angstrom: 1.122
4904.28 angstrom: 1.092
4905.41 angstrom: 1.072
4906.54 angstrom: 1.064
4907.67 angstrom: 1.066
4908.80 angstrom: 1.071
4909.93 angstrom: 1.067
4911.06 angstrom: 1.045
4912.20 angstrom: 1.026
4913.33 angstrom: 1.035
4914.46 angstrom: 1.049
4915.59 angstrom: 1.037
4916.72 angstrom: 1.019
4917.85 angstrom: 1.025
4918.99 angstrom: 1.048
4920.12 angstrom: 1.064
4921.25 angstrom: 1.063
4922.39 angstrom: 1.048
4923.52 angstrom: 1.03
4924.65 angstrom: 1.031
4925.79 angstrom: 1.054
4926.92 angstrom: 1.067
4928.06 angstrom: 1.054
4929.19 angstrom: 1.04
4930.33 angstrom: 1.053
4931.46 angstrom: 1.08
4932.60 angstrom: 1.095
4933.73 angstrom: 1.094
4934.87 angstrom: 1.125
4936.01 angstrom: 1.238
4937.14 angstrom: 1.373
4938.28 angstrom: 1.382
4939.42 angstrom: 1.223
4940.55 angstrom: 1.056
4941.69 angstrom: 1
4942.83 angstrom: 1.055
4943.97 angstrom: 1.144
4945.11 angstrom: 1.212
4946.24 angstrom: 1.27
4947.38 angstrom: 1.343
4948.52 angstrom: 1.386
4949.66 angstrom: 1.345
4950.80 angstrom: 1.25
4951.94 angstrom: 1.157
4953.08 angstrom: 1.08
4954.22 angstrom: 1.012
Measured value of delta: 0.063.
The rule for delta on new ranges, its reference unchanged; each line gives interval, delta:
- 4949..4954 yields 0.088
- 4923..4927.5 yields 0.012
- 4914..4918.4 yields 0.012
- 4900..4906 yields 0.020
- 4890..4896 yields 0.013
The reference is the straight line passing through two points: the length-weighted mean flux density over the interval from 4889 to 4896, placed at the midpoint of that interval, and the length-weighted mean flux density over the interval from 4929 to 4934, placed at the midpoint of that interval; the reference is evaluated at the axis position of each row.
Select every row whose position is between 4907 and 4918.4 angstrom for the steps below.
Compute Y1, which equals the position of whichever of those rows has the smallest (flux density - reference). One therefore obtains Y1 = 4916.72 angstrom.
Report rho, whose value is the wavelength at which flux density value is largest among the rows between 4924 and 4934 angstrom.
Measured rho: 4932.60 angstrom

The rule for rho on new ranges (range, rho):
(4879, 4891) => 4880.63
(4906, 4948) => 4938.28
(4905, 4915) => 4905.41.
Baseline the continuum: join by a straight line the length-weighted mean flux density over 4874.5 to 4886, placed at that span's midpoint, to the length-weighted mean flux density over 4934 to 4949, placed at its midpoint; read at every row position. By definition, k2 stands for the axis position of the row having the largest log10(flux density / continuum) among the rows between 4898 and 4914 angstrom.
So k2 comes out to 4902.03 angstrom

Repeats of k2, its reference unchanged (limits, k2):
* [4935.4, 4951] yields 4938.28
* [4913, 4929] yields 4914.46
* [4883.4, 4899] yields 4894.13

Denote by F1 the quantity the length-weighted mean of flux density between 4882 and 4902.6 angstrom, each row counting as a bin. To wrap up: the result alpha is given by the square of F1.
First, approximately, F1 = 1.04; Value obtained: 1.08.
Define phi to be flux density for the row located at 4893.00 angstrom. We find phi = 1.053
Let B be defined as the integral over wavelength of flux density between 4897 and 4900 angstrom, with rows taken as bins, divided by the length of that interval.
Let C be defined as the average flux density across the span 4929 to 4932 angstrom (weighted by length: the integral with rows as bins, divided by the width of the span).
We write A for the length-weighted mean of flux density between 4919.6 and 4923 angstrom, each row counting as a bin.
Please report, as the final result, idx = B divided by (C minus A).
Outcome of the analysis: 527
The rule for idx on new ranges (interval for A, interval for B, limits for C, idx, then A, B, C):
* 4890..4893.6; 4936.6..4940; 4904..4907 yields 34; 1.036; 1.32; 1.07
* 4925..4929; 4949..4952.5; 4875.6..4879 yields -69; 1.055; 1.25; 1.04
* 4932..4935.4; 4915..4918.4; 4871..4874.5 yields -5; 1.103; 1.03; 0.90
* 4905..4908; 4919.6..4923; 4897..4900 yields 159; 1.067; 1.06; 1.07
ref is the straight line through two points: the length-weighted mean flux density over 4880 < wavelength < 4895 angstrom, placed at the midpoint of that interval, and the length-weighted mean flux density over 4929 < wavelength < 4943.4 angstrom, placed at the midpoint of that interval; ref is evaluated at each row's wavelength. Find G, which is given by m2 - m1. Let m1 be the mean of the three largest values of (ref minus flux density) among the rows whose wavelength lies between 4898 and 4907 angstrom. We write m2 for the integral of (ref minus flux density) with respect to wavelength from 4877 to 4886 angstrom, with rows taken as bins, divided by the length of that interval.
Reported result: -0.01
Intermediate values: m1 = -0.01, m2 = -0.025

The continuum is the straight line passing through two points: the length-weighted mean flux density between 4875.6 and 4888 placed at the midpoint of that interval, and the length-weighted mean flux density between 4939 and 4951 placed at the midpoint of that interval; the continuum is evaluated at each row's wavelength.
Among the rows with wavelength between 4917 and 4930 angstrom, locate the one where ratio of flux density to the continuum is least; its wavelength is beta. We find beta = 4929.19 angstrom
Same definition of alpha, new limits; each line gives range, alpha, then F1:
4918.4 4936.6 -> 1.15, 1.07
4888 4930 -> 1.12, 1.06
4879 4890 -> 1.02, 1.01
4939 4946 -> 1.26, 1.12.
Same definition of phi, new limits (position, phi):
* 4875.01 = 0.9707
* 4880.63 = 1.074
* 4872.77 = 0.8979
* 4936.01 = 1.238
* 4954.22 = 1.012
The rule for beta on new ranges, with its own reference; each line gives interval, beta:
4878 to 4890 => 4886.25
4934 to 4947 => 4941.69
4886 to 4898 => 4886.25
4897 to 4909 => 4907.67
